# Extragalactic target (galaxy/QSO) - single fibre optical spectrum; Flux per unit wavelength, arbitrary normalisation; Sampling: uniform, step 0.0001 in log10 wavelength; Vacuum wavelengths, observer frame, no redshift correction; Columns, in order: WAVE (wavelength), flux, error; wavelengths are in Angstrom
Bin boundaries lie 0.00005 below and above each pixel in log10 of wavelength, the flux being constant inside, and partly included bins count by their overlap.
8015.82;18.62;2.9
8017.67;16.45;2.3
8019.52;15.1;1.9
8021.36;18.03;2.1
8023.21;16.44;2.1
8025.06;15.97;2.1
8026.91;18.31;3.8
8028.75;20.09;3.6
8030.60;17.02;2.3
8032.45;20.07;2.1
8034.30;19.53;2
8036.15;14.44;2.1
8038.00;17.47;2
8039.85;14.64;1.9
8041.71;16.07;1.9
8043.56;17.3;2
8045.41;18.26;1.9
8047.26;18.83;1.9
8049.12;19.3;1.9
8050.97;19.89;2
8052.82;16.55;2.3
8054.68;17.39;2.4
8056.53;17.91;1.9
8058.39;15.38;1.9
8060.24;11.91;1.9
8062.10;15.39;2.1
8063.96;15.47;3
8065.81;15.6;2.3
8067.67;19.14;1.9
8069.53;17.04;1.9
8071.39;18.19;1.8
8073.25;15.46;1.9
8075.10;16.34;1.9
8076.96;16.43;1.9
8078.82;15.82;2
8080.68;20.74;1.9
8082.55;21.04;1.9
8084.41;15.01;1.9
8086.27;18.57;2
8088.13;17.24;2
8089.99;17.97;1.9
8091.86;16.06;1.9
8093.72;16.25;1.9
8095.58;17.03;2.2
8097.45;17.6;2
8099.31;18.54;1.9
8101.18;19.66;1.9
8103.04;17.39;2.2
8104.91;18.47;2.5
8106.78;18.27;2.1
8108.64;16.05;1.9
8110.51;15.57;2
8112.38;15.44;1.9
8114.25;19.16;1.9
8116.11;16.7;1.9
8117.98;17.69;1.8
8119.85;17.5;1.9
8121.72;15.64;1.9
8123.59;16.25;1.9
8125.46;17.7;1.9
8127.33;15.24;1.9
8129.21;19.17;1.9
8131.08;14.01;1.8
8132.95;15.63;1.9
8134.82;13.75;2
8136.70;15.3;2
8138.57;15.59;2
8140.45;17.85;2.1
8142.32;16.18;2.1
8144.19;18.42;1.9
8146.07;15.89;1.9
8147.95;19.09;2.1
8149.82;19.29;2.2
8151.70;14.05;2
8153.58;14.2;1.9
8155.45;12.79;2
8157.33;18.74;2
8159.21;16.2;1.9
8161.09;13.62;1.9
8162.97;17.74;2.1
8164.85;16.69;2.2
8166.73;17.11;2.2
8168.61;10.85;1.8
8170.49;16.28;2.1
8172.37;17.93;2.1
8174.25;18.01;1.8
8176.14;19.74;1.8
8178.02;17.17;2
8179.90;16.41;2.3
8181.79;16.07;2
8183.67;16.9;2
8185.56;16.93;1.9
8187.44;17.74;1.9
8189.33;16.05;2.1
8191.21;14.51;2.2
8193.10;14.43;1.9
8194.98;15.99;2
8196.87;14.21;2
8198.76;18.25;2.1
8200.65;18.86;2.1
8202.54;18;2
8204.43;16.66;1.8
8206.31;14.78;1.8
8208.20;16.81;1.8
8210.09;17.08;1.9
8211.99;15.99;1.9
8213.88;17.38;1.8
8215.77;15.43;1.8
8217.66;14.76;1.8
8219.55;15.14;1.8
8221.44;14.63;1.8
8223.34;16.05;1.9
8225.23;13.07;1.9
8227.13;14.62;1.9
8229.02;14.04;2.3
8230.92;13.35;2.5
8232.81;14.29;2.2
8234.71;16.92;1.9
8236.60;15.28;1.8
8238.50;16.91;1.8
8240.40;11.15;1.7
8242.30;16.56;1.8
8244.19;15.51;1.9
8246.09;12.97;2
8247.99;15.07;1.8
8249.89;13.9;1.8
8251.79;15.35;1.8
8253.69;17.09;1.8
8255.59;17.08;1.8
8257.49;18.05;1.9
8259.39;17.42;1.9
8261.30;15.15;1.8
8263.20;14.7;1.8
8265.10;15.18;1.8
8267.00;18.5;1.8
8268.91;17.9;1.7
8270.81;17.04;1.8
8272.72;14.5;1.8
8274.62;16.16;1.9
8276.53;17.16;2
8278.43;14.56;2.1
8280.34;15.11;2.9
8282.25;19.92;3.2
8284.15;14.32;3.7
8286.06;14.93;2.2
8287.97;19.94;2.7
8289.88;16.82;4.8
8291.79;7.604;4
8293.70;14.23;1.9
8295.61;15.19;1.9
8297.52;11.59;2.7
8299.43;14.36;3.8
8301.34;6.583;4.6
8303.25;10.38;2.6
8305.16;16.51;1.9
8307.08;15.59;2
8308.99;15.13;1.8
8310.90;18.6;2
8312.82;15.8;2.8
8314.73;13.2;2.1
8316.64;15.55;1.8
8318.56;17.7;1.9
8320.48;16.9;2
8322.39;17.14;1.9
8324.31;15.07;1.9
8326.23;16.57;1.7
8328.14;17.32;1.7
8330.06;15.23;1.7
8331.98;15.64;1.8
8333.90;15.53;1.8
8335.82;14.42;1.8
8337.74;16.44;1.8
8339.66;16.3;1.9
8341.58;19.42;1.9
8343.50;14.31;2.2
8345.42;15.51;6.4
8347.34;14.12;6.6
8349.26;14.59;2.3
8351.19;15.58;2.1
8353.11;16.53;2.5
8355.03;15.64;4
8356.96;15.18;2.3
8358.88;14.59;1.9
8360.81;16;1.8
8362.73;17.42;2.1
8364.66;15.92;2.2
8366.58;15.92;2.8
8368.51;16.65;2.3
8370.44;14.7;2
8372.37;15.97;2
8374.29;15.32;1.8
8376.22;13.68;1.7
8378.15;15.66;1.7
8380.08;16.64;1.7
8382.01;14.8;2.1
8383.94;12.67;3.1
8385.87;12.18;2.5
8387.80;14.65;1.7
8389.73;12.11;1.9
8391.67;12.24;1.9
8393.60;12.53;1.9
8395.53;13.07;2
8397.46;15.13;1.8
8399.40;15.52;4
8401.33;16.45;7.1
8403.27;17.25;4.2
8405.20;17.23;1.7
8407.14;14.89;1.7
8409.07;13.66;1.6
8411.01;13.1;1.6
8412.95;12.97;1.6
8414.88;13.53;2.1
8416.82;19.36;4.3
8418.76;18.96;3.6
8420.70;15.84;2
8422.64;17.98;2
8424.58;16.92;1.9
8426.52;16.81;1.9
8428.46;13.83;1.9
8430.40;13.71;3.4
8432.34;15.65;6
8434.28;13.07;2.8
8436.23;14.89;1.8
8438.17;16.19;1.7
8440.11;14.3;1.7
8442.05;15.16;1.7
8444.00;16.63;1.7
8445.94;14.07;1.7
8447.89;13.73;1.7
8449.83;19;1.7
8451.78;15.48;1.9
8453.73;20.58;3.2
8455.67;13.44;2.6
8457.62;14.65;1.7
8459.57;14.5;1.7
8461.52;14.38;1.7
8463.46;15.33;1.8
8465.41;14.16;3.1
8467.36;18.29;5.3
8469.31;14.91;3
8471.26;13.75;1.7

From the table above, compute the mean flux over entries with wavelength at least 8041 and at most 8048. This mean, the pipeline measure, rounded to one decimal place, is 17.6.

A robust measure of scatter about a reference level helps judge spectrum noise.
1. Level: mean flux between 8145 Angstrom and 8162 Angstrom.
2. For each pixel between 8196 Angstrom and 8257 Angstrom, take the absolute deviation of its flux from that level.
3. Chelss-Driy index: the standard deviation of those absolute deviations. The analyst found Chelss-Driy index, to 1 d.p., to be 1.0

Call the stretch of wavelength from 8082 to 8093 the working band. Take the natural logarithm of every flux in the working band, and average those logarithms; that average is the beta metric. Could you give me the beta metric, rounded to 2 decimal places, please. 2.86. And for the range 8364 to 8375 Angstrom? 2.76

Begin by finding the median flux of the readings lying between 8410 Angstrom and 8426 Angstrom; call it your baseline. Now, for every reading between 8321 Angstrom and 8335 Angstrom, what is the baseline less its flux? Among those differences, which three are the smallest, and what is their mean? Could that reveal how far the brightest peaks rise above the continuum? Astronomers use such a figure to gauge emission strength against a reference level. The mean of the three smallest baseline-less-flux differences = -0.6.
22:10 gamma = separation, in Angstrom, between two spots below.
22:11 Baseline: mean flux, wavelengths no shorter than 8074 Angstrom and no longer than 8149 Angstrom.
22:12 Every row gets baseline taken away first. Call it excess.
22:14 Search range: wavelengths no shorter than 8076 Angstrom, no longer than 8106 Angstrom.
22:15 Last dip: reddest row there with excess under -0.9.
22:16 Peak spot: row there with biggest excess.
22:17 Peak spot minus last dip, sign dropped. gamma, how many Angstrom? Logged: 9.3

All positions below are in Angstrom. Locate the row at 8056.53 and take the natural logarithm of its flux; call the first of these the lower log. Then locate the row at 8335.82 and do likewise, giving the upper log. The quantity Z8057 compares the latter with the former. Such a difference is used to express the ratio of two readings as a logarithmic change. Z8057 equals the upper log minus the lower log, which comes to -0.22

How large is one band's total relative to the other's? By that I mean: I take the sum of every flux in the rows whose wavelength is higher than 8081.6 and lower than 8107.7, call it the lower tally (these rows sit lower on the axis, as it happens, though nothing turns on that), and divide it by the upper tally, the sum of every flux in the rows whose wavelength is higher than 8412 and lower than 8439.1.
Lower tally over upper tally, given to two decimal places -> 1.13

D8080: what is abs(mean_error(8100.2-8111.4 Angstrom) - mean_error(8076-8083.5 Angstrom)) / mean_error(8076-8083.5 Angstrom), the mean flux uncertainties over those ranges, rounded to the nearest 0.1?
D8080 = 0.1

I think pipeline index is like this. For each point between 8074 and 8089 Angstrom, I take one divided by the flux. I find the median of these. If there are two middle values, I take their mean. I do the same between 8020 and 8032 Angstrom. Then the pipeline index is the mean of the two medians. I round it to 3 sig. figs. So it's 0.0583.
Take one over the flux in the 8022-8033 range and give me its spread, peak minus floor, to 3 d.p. 0.013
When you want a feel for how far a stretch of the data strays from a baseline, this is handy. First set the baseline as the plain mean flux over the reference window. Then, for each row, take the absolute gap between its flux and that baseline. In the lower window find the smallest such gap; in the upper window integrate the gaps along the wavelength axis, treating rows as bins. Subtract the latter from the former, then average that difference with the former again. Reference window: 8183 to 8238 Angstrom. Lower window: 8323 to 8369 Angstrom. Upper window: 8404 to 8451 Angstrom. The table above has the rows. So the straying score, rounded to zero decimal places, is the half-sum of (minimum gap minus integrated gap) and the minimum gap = -40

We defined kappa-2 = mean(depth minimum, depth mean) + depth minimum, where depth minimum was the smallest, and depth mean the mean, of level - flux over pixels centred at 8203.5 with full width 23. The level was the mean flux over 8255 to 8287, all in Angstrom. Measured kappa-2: -3.89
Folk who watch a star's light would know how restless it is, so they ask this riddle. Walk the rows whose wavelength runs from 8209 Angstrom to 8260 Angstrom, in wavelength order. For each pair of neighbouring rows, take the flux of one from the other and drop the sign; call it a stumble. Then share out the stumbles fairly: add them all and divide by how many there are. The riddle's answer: 1.6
